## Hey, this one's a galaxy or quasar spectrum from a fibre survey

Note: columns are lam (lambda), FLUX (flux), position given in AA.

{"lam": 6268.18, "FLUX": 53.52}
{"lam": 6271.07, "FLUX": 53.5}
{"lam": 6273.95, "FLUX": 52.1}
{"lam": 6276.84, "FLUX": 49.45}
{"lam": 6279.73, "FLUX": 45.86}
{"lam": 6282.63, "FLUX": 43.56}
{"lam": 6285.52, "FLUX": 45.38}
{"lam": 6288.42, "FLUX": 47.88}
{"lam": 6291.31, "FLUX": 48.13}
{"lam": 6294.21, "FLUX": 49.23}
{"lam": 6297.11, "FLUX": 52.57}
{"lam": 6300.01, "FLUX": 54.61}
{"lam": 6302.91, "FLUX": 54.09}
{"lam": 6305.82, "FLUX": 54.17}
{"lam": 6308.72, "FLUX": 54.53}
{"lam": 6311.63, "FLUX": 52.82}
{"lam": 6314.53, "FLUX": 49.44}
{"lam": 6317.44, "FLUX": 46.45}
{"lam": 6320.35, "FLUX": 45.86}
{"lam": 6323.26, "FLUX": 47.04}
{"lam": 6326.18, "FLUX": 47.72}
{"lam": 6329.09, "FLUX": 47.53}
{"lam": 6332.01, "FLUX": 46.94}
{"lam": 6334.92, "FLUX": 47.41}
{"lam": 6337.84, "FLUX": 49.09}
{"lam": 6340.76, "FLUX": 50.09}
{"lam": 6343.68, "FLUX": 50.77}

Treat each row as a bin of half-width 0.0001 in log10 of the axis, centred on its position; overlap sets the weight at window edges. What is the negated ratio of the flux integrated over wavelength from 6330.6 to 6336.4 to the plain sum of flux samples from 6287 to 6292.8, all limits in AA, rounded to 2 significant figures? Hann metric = -2.9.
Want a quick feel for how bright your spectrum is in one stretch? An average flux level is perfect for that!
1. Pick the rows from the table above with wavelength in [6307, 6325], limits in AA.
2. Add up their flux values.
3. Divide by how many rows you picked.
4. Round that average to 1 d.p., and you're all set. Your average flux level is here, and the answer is 49.4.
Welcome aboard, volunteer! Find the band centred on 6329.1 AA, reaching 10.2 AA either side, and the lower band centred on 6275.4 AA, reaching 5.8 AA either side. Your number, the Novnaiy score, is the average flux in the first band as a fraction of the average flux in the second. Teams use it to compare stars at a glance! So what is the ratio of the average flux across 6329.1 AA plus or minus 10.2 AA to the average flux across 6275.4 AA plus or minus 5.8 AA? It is 0.94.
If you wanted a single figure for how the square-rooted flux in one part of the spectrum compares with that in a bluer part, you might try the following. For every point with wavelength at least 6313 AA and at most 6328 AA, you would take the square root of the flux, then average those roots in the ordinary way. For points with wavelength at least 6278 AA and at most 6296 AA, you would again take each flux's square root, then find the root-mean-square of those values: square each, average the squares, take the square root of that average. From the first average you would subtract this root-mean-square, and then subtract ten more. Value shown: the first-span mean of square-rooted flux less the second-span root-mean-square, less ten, -9.95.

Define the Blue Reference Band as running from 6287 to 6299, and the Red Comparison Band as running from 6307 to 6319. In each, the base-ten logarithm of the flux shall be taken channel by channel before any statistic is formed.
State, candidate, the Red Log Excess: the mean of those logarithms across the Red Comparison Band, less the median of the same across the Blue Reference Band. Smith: 0.02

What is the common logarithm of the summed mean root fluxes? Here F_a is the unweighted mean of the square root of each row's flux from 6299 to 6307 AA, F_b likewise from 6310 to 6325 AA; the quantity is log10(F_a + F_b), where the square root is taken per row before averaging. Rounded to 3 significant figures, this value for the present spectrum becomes 1.16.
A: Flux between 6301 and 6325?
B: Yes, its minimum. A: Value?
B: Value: 45.86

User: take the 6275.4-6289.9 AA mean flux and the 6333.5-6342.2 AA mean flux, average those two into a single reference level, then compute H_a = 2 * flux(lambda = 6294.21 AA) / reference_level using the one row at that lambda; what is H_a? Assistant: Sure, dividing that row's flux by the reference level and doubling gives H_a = 2.07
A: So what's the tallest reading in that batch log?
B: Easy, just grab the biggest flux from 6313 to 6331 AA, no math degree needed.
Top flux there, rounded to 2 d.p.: 49.44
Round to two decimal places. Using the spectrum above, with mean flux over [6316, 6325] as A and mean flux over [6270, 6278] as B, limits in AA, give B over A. 1.11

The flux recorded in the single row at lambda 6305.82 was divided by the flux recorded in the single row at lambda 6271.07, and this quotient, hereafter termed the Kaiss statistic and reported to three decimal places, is 1.013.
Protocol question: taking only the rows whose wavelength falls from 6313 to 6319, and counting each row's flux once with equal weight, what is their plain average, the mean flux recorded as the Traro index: 48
